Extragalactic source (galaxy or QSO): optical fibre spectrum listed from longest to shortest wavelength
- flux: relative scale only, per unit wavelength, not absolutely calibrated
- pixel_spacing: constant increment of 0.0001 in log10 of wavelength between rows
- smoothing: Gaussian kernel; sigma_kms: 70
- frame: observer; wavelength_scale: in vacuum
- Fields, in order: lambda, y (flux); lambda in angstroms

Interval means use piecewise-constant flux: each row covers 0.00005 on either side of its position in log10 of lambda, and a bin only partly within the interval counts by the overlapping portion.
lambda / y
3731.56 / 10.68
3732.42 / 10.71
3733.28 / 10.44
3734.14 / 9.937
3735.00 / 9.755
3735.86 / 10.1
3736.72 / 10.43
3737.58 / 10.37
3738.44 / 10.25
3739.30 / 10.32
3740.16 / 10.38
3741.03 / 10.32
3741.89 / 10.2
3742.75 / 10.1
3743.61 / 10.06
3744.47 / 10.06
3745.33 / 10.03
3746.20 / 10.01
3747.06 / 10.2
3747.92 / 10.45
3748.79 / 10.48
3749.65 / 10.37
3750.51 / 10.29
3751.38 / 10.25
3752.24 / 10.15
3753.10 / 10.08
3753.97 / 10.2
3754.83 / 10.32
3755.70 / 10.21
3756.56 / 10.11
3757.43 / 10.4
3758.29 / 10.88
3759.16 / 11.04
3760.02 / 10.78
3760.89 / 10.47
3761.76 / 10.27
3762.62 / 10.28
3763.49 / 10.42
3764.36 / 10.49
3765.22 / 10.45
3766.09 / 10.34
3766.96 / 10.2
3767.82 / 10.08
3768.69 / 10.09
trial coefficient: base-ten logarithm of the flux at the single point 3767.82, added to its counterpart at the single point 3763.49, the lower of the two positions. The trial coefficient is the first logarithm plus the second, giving 2.02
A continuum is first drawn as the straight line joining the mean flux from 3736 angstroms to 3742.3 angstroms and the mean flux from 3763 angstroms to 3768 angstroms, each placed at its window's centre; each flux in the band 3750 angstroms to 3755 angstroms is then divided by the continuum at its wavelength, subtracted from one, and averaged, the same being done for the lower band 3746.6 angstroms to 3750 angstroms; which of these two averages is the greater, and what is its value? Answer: 0.011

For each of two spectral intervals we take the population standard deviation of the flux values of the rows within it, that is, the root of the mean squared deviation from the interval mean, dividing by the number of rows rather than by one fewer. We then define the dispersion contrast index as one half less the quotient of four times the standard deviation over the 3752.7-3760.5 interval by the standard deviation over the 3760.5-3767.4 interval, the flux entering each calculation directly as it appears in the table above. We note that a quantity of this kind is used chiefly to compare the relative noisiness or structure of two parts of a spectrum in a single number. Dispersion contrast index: -13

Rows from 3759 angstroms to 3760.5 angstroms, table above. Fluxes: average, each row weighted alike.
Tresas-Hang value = 10.9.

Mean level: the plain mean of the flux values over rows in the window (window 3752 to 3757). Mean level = 10.2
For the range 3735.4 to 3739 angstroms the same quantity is 10.3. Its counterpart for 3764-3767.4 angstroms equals 10.4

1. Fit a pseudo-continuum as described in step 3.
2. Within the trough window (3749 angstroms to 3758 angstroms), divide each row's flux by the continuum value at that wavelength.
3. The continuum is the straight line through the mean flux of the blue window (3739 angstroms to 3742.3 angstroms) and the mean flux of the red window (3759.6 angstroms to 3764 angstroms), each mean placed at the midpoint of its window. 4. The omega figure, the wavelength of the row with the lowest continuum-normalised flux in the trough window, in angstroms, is 3753.10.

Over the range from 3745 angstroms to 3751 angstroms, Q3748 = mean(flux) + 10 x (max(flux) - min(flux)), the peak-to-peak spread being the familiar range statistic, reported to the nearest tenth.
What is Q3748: 15.0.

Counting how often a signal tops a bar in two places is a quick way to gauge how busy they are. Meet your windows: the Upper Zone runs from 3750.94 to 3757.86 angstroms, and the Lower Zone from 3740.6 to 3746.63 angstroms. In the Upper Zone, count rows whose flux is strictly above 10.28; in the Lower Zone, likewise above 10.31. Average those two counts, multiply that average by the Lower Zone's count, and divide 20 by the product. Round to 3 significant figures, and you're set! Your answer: 13.3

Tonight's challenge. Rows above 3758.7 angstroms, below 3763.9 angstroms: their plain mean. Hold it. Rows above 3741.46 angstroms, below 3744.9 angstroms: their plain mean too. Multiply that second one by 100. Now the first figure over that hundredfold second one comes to 0.0104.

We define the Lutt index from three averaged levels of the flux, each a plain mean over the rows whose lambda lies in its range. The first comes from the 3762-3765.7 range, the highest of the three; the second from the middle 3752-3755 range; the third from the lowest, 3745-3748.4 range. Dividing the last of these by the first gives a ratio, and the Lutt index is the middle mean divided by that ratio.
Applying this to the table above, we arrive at 10.4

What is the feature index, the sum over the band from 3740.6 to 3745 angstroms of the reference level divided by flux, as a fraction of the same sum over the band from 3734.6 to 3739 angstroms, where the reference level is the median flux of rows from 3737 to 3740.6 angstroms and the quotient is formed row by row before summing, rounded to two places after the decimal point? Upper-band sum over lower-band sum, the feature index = 1.00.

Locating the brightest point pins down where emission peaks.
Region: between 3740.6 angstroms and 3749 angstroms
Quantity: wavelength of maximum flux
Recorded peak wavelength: 3748.79 angstroms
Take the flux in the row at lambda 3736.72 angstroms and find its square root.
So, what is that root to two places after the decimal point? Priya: 3.23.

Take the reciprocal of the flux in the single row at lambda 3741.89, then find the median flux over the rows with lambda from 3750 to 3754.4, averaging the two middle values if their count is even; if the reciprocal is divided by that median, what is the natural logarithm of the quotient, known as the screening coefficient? -4.64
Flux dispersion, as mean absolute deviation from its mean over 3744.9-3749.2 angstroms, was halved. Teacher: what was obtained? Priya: 0.09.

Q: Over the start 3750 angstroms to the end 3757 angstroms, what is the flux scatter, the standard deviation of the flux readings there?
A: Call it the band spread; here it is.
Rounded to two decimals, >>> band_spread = 0.08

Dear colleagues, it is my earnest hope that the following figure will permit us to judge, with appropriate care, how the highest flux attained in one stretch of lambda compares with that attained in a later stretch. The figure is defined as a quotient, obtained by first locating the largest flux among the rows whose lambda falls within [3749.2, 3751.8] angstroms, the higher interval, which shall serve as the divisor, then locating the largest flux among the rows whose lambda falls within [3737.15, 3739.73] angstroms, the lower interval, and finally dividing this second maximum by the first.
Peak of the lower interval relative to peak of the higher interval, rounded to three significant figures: 1.00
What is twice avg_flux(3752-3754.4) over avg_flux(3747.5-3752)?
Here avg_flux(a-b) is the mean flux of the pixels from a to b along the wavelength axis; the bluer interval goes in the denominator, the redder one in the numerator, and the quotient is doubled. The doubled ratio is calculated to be 1.96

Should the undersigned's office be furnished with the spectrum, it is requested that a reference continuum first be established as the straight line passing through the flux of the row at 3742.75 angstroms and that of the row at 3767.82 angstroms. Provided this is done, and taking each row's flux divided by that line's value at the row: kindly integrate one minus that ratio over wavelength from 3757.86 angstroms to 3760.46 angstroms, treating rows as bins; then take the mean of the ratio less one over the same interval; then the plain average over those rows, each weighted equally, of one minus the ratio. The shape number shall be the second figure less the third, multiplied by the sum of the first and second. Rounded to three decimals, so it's -0.021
